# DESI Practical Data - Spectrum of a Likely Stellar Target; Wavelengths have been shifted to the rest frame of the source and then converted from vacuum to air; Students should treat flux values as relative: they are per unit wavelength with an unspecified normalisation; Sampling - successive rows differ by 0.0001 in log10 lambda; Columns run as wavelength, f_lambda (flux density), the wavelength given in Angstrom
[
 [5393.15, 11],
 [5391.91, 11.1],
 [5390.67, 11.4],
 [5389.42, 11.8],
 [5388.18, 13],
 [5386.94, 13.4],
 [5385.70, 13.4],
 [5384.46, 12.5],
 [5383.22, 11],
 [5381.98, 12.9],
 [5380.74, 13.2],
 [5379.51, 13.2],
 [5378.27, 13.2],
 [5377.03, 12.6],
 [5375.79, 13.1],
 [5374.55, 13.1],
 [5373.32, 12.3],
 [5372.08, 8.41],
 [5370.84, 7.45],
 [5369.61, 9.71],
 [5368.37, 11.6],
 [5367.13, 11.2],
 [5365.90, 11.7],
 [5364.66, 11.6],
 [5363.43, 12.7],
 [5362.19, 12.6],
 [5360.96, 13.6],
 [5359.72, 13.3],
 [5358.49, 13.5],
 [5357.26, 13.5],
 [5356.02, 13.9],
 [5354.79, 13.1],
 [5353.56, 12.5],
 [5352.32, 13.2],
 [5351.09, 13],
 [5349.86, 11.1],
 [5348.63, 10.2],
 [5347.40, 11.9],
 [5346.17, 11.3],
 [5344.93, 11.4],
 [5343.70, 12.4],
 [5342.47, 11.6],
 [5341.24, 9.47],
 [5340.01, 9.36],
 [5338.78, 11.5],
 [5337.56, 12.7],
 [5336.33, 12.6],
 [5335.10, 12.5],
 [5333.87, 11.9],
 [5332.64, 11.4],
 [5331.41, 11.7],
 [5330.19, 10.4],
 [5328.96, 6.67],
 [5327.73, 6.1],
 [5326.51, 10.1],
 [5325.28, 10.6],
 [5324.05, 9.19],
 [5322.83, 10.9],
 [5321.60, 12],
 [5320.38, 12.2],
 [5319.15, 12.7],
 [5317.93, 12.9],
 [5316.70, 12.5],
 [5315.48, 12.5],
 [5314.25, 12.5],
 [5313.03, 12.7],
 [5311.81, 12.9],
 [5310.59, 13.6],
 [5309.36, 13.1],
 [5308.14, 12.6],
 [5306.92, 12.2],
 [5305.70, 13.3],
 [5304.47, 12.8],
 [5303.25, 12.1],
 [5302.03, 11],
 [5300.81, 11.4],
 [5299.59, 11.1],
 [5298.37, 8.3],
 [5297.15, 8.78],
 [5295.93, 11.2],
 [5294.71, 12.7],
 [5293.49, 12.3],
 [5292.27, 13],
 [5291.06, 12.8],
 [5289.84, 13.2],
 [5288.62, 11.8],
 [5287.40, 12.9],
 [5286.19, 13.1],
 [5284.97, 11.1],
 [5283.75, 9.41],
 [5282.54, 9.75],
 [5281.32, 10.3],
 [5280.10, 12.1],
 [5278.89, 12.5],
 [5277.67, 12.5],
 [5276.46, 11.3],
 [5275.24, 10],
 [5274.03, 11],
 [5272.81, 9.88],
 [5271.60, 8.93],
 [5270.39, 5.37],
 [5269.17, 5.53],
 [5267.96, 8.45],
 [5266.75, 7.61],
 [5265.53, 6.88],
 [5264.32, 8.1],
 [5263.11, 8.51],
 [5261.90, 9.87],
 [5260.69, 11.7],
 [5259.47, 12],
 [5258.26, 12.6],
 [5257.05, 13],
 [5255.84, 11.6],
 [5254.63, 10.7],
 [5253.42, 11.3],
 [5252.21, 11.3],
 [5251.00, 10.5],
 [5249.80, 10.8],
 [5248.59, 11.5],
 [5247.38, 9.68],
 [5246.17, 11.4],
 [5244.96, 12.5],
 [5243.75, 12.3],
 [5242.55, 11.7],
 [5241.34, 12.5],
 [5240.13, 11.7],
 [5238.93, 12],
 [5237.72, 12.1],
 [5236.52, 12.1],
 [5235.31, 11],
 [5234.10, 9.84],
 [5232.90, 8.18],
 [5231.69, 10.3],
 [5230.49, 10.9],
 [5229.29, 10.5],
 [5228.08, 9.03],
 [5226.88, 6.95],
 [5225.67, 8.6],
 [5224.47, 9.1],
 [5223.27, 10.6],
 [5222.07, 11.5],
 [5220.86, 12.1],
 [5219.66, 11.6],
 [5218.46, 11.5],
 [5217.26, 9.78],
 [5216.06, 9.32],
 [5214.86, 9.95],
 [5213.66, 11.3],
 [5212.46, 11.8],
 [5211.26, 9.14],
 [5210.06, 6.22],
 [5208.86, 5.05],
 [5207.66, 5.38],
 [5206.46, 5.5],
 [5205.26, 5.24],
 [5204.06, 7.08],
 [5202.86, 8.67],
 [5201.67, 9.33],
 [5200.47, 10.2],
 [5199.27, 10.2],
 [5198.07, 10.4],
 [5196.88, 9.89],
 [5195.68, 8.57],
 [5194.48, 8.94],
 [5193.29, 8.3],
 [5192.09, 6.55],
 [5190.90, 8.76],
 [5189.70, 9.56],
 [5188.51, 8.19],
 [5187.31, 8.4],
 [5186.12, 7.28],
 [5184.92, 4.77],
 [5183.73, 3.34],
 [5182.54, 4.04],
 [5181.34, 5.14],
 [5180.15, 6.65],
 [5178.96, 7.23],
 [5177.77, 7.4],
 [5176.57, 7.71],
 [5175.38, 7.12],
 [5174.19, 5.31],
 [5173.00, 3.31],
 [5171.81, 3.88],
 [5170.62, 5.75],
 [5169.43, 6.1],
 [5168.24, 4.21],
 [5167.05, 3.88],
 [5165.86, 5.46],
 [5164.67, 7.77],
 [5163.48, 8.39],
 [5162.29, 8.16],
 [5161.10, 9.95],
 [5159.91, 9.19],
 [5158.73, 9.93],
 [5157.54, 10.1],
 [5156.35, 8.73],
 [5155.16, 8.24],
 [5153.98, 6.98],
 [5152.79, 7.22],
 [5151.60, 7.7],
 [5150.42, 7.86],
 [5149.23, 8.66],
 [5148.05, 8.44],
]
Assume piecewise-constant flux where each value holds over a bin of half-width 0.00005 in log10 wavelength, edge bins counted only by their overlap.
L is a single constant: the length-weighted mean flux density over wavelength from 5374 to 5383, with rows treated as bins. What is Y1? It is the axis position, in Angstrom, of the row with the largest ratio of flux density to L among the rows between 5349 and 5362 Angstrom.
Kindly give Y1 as 5356.02 Angstrom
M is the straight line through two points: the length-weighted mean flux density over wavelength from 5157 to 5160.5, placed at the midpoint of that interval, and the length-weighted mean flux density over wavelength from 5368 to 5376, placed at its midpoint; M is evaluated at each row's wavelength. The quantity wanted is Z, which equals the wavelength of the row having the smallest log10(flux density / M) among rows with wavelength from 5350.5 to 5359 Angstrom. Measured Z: 5353.56 Angstrom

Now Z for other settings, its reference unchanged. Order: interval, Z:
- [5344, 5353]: 5348.63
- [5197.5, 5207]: 5205.26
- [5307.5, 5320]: 5316.70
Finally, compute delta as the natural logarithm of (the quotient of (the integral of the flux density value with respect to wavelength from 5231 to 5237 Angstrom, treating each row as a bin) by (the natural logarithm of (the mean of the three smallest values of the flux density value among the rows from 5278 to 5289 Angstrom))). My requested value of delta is 3.3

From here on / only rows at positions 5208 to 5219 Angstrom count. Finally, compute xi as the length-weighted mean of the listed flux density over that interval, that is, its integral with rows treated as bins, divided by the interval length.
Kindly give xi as 9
